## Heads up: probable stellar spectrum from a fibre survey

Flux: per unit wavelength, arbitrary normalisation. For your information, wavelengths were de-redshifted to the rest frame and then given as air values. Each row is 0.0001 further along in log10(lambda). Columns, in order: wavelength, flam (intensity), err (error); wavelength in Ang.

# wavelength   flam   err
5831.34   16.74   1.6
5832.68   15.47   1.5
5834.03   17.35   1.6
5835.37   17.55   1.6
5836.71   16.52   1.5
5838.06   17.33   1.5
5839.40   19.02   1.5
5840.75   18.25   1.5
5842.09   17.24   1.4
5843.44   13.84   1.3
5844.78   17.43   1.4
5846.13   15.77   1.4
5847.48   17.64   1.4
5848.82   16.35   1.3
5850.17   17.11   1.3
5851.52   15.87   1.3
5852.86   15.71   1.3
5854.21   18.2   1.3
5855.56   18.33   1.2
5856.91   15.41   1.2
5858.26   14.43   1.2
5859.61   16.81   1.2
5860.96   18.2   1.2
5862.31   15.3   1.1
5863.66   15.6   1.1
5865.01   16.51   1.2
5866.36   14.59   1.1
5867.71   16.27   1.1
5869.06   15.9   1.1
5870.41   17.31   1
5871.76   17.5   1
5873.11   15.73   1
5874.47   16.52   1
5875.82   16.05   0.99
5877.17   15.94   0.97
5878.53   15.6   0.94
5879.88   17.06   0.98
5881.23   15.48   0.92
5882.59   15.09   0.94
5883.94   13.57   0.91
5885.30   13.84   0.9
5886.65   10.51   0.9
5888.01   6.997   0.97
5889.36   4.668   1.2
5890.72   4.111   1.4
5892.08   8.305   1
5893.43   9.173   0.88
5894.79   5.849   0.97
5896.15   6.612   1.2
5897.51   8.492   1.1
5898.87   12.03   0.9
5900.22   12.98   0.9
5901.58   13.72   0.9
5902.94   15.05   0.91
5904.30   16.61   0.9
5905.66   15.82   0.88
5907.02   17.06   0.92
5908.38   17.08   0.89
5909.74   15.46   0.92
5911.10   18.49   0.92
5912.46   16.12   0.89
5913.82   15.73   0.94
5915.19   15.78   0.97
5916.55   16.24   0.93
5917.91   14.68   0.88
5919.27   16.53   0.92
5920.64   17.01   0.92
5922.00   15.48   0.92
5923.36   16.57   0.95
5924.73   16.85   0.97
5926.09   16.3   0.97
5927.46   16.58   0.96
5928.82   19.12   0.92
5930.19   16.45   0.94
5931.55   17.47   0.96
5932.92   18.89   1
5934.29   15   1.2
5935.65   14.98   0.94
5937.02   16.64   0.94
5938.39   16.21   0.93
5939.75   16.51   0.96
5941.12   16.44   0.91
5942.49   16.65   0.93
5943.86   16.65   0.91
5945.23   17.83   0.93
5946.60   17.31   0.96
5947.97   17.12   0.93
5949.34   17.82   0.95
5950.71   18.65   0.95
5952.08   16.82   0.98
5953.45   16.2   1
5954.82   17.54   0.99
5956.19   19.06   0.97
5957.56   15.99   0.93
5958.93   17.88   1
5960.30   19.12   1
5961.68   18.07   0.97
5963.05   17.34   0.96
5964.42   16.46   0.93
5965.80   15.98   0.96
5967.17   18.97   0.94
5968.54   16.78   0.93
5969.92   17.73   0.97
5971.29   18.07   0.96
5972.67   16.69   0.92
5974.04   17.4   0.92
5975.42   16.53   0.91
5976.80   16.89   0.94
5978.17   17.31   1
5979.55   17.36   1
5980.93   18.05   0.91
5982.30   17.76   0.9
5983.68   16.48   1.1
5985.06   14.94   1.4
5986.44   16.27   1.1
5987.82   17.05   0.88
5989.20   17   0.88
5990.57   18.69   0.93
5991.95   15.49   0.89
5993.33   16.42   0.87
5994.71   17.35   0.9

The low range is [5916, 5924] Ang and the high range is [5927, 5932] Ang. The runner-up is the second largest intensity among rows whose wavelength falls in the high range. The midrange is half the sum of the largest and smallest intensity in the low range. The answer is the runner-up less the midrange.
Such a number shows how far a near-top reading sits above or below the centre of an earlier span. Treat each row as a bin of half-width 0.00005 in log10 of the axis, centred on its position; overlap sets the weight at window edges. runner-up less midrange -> 1.6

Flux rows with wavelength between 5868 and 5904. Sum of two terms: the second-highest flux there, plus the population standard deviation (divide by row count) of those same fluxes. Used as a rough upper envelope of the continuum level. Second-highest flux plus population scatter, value 21.5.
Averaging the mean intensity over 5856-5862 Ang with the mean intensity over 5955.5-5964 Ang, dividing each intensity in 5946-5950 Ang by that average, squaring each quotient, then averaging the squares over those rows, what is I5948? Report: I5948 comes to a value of 1.04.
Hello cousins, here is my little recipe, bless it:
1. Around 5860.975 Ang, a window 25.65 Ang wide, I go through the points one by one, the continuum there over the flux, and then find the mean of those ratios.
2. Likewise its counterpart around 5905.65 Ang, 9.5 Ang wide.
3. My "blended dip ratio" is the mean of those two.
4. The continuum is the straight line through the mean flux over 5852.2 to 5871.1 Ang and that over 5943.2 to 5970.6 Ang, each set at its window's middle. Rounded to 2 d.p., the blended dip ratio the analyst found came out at 1.04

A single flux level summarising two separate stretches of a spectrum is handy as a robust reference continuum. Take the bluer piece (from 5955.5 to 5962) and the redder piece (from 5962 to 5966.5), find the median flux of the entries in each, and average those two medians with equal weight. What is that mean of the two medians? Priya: 17.3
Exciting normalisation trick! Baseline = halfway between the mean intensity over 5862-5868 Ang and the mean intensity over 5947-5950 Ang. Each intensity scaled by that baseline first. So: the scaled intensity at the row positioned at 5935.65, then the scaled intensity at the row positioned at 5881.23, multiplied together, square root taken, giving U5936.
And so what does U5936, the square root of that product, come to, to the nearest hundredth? 0.92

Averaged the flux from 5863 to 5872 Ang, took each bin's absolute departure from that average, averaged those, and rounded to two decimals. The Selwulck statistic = 0.75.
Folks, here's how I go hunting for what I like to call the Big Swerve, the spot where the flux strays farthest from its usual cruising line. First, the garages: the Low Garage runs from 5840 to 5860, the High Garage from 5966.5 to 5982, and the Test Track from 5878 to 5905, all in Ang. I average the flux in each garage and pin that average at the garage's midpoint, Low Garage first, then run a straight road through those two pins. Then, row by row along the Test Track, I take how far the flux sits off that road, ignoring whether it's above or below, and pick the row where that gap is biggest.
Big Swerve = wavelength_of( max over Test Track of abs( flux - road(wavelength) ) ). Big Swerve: 5890.72 Ang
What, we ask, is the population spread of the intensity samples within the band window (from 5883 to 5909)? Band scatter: 4.2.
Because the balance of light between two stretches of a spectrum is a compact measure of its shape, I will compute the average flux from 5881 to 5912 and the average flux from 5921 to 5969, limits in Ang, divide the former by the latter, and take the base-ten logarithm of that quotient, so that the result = -0.15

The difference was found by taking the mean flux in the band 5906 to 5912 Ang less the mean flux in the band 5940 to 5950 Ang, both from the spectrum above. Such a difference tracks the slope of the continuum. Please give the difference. -0.1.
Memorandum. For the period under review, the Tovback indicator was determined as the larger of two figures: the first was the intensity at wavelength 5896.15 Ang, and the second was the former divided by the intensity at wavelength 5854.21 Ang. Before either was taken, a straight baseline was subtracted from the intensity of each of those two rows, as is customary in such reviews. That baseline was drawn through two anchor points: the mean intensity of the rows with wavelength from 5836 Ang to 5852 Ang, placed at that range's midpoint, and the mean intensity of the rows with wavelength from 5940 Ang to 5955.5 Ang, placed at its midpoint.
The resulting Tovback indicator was -8.0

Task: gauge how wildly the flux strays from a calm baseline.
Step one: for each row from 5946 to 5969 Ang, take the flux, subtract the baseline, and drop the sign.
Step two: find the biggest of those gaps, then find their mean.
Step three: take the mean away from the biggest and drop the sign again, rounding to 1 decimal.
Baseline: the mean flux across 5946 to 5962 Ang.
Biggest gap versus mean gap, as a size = 0.8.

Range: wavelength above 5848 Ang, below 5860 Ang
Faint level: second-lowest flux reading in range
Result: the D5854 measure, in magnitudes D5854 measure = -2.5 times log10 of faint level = -2.97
